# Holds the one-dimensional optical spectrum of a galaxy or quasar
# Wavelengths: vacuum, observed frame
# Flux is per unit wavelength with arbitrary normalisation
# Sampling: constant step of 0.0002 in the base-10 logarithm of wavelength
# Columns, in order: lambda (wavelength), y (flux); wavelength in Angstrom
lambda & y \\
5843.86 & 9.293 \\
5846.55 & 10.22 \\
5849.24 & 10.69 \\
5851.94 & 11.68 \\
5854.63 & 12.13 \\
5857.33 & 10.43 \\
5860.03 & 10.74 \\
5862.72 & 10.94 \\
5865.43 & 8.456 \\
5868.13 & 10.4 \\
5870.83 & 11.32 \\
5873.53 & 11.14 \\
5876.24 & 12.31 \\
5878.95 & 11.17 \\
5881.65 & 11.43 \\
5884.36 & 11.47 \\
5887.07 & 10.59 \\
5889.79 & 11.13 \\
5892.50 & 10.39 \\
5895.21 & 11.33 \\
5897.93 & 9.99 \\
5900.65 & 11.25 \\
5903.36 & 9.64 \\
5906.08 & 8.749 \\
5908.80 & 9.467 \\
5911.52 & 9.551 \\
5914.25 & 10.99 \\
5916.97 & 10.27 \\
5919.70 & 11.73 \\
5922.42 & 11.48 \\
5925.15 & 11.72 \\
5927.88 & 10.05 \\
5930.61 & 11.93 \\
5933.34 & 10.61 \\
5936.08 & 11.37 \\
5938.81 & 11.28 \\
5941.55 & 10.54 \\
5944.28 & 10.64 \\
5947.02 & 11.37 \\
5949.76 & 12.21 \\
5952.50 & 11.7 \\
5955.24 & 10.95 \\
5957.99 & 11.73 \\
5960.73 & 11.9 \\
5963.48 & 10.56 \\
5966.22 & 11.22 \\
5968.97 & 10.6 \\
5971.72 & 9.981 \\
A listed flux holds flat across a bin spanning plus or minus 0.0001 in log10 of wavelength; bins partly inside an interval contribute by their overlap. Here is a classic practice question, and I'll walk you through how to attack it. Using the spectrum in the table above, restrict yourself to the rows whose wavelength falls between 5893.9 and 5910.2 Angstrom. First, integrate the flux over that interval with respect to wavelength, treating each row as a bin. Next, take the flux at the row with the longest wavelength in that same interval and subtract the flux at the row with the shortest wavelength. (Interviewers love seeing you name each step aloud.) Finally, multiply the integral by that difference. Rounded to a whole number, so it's -306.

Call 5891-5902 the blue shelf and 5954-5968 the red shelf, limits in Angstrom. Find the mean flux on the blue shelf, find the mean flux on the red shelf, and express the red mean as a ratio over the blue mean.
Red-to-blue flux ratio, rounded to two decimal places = 1.05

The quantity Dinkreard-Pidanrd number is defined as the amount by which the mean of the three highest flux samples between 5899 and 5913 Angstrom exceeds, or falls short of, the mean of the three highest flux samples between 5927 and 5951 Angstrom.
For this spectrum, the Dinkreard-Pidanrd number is -1.69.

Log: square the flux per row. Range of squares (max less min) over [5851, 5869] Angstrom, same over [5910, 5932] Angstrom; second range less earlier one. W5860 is -25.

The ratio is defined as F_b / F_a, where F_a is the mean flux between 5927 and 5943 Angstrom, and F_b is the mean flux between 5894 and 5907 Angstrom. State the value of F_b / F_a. 0.93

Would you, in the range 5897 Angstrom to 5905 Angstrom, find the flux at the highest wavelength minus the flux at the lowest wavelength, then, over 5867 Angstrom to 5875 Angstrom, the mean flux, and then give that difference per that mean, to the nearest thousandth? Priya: -0.032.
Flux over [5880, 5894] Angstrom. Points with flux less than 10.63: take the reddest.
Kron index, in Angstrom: 5892.50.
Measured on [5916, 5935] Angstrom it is 5933.34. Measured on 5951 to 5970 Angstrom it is 5968.97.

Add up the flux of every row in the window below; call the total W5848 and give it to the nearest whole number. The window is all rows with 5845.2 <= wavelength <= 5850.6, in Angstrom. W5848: 21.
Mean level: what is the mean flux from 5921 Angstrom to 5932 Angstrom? 11.3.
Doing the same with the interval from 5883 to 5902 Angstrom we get 10.9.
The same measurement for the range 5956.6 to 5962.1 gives 11.8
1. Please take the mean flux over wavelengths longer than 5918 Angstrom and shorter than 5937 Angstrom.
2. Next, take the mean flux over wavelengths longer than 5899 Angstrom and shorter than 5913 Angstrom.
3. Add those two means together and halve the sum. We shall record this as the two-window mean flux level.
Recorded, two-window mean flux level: 10.5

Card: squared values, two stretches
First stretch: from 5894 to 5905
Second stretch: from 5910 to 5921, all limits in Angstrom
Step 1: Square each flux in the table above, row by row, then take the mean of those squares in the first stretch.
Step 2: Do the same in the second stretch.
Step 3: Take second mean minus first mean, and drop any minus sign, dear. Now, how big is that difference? 2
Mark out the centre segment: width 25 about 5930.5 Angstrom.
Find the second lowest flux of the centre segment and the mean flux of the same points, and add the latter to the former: 21.7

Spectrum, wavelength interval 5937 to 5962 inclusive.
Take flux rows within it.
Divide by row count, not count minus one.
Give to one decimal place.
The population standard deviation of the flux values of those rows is 0.5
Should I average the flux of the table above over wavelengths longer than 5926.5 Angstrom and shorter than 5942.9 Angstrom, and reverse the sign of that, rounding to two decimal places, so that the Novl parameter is -10.96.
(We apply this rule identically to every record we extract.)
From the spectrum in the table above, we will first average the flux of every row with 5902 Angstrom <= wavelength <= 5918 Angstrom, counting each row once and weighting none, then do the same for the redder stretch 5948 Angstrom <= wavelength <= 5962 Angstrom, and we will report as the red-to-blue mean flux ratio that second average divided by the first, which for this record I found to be 1.196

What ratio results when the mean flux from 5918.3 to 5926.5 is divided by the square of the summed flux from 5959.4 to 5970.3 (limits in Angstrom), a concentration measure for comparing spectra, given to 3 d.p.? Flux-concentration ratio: 0.006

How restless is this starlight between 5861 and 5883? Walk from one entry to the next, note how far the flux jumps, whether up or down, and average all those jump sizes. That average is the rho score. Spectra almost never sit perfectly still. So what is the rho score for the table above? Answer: 1.2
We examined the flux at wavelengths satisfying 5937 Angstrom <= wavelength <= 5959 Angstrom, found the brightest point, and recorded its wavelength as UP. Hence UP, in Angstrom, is 5949.76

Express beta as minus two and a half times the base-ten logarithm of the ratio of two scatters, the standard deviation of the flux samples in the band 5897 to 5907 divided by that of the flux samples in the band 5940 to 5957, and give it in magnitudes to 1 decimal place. -0.5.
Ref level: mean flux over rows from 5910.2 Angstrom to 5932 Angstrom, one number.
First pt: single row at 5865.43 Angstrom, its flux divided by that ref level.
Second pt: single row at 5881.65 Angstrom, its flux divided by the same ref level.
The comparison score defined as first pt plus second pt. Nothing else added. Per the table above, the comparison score 1.81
